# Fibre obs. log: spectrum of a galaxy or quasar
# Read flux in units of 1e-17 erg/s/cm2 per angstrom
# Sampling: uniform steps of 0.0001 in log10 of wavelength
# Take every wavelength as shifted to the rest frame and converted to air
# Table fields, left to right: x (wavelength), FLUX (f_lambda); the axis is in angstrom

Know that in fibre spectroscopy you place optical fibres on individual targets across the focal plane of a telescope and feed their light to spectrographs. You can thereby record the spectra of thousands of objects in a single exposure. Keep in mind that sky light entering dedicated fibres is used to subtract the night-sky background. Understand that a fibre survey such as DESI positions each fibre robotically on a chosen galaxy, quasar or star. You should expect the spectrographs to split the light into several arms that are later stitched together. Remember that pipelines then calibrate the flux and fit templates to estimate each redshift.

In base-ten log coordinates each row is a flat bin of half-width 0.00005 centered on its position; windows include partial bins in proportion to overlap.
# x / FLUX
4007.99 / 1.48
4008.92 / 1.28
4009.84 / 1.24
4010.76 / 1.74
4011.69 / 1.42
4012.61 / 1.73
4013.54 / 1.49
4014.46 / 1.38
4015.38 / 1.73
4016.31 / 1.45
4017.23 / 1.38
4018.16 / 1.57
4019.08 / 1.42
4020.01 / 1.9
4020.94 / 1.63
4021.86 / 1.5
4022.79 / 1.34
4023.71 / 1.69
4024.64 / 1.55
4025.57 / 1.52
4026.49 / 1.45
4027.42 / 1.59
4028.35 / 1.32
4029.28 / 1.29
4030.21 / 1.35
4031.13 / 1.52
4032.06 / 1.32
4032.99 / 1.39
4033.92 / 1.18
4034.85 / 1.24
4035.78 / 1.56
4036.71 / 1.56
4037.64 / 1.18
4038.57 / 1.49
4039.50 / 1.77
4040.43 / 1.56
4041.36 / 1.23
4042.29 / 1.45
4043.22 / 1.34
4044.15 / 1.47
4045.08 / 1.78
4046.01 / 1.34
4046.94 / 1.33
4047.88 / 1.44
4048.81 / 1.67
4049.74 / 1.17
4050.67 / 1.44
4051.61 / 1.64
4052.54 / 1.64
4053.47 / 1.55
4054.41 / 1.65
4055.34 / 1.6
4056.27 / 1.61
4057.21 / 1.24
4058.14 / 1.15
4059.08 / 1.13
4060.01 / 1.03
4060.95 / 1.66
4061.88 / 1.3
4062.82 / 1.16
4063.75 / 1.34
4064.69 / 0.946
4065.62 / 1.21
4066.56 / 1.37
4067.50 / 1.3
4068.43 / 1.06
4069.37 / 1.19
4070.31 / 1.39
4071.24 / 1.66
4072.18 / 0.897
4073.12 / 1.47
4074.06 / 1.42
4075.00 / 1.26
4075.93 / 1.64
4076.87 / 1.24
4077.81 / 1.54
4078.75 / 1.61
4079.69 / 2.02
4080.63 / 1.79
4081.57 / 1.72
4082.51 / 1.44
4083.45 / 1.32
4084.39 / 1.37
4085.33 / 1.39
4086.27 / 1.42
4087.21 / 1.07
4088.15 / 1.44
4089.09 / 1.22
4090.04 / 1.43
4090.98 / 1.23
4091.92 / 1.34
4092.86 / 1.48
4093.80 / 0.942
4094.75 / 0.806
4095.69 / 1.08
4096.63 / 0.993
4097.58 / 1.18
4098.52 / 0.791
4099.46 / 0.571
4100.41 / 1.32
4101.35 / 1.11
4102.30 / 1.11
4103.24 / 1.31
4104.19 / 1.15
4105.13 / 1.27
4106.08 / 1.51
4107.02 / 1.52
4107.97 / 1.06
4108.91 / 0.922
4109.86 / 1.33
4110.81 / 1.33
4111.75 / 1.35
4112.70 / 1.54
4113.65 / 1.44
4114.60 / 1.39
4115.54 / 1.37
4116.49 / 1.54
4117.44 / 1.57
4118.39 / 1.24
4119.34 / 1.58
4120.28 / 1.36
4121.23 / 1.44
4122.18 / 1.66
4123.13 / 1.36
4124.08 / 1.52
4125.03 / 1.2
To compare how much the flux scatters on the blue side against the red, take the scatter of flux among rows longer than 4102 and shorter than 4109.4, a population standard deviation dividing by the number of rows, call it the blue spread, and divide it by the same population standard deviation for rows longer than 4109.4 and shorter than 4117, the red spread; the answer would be 2.4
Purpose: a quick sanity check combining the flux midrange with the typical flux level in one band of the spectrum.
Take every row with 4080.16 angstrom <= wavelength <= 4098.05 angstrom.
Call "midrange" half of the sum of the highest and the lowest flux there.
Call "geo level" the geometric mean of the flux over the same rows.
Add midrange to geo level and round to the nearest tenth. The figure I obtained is 2.6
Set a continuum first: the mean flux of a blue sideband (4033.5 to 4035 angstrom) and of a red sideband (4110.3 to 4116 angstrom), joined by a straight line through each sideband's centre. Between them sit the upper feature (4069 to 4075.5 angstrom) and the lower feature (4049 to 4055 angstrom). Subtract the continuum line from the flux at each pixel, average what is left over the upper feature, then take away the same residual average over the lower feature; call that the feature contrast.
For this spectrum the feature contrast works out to -0.24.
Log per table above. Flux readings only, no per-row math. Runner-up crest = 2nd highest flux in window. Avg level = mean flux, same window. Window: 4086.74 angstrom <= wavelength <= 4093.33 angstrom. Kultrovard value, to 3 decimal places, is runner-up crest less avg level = 0.124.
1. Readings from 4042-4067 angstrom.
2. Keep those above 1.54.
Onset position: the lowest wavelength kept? 4045.08 angstrom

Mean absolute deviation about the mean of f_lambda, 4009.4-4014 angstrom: 0.17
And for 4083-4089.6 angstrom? 0.10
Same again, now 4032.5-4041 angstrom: 0.17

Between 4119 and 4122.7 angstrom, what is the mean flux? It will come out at 1.51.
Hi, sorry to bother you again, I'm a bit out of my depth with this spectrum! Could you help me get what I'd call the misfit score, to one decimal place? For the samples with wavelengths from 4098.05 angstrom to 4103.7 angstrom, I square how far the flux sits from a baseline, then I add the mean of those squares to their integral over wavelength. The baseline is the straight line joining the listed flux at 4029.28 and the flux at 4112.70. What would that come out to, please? 1.9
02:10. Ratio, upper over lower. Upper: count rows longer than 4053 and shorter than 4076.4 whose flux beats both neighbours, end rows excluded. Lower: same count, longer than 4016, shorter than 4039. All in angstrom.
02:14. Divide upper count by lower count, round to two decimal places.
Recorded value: 1.17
